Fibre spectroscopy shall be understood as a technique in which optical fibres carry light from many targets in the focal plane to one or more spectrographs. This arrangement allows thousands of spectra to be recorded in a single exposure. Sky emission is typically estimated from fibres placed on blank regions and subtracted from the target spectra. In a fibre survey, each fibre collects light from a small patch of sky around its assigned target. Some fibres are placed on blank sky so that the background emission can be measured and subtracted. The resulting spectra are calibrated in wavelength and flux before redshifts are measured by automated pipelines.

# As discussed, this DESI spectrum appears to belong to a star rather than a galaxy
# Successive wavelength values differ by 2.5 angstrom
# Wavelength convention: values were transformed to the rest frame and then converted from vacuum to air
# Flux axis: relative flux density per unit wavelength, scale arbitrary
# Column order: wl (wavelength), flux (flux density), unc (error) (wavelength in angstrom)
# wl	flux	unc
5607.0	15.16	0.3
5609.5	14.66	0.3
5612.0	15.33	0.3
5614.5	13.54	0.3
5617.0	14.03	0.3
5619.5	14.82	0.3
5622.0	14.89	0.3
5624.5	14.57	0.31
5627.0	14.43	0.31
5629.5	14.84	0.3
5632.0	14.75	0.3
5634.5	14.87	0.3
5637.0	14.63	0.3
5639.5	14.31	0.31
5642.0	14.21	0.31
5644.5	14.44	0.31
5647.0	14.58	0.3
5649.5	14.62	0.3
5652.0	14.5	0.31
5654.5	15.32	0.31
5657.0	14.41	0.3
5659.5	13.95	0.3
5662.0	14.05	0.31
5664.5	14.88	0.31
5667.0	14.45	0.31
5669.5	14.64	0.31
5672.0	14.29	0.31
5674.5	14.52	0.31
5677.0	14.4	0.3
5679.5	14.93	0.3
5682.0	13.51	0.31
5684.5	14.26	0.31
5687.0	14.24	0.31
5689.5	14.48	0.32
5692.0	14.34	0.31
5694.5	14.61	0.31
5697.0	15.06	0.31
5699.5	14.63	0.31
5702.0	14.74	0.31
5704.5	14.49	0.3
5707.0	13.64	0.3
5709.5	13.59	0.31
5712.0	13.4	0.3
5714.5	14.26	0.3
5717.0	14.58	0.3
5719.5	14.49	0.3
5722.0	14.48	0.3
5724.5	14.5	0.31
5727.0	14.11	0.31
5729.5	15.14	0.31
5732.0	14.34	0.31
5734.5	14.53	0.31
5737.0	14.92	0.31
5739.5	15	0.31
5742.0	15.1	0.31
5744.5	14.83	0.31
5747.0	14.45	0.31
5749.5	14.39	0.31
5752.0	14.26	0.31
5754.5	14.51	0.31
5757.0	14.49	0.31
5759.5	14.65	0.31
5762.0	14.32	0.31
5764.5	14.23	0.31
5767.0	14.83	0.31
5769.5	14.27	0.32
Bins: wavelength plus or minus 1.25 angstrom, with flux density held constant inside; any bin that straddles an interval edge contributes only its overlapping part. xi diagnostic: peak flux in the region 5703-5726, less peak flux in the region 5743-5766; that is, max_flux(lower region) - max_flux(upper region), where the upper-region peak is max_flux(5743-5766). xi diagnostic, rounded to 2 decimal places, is -0.25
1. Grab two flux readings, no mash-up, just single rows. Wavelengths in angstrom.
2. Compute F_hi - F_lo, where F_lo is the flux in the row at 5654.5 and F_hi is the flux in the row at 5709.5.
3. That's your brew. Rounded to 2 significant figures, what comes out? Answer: -1.7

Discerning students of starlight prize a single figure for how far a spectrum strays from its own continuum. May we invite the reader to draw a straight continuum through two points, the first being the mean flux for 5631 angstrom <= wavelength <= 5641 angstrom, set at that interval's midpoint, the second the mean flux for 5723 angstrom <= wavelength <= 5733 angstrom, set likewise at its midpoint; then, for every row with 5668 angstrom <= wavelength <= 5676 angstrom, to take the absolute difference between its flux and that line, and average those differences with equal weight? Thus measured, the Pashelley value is 0.14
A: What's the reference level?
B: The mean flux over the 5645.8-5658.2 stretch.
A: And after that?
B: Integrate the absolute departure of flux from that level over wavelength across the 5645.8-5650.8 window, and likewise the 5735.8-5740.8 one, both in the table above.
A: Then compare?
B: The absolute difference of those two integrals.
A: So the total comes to 0.9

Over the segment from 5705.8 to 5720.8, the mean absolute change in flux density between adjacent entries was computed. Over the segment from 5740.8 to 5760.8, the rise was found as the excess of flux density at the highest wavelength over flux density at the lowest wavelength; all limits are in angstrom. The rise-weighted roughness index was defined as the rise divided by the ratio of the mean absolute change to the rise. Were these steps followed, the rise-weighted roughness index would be 0.67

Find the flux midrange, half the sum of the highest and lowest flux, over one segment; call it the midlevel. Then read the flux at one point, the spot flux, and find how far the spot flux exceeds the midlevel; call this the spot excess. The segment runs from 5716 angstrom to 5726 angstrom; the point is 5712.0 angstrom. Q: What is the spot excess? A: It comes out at -1.1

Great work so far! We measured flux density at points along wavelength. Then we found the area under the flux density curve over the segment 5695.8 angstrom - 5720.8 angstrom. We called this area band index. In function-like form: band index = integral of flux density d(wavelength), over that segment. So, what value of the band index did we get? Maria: 357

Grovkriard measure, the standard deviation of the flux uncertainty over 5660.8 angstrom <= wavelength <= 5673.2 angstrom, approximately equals 0.0000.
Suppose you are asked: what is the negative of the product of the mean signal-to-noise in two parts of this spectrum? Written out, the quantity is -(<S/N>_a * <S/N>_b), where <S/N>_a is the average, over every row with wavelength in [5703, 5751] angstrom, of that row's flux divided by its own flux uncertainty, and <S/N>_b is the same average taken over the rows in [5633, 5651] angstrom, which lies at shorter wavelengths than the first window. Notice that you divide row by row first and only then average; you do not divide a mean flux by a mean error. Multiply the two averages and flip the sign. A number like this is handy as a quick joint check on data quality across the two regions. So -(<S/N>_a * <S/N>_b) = -2250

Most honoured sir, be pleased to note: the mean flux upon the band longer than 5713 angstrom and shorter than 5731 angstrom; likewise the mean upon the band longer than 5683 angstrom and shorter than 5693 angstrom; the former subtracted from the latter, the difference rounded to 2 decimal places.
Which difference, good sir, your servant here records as -0.18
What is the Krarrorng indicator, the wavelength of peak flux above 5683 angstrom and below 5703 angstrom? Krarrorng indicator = 5697.0 angstrom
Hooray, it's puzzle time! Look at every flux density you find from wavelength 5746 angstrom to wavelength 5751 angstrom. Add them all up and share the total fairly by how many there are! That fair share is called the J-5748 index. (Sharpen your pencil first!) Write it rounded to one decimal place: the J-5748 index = 14.4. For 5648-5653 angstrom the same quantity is 14.6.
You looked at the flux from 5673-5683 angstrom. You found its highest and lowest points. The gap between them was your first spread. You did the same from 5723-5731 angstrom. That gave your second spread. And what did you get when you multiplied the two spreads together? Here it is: 1.46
